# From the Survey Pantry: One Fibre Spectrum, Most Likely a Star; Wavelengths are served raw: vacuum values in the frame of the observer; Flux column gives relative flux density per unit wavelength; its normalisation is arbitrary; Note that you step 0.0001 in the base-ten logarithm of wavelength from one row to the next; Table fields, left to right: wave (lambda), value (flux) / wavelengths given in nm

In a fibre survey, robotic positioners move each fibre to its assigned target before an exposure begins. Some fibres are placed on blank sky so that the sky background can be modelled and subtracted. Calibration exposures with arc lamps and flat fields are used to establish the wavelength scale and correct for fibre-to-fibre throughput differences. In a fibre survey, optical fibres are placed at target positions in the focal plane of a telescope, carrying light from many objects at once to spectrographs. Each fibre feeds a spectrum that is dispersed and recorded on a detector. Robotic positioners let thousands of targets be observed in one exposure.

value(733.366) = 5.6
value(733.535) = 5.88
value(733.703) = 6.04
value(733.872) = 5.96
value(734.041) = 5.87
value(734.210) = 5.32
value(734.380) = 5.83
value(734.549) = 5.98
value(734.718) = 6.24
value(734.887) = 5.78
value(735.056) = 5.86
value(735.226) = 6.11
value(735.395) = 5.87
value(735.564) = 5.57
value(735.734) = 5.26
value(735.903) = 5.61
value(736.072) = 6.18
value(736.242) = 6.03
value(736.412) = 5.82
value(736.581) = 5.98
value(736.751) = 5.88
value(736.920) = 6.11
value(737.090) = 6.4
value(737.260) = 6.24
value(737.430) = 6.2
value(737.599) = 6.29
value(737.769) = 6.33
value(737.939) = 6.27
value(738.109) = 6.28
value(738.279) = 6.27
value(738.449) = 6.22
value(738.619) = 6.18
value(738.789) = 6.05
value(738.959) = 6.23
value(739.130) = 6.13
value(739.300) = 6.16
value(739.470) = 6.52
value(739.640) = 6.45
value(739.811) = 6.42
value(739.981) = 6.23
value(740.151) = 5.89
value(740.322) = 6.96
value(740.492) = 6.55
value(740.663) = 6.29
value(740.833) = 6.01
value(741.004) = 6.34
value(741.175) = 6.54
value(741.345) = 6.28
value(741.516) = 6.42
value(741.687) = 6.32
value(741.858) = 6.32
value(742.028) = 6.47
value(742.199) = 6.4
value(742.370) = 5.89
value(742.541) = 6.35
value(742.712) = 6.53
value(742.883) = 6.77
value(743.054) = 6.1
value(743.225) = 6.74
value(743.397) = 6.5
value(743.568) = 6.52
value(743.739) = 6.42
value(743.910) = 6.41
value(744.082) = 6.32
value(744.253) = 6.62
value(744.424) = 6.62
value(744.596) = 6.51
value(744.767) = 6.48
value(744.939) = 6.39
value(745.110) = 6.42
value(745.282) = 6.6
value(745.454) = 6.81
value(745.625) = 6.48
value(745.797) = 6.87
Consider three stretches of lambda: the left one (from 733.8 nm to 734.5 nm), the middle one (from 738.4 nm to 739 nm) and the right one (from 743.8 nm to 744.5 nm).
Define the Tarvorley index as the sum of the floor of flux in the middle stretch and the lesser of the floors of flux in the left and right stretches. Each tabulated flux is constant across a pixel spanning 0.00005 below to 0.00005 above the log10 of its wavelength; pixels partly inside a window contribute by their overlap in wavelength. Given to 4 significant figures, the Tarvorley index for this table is 11.37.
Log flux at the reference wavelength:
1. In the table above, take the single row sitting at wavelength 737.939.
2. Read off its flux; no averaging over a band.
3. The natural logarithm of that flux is 1.84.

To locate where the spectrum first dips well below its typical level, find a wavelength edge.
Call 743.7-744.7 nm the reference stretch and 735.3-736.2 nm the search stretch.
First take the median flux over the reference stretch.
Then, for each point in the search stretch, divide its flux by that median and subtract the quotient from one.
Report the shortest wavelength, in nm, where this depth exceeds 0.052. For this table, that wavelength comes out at 735.395 nm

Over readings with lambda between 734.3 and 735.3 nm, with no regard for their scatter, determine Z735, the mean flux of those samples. 5.97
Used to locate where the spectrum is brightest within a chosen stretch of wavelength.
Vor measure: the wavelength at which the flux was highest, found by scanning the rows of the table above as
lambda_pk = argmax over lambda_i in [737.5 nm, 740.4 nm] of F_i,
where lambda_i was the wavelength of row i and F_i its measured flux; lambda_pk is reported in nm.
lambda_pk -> 740.322 nm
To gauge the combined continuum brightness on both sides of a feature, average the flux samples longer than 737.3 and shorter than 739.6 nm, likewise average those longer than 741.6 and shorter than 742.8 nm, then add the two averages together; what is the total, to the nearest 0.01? 12.57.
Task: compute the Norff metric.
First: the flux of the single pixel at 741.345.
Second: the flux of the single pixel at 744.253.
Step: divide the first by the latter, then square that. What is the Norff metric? 0.90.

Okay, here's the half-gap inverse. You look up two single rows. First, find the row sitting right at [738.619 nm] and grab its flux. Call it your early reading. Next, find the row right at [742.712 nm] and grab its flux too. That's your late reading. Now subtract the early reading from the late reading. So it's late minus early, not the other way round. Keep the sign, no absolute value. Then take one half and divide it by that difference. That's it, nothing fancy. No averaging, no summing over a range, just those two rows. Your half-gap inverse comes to 1.43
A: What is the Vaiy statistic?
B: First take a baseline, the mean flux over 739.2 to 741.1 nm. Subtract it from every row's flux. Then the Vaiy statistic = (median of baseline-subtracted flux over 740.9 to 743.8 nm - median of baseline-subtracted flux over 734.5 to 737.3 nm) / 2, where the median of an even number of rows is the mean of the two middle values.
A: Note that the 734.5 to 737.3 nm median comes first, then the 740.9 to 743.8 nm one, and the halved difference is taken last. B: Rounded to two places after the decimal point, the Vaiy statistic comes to 0.22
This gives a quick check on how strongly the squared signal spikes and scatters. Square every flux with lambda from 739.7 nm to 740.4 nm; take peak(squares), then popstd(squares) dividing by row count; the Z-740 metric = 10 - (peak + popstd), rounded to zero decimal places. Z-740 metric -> -43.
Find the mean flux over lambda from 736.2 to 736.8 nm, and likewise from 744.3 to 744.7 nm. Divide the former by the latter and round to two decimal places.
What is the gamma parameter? 0.90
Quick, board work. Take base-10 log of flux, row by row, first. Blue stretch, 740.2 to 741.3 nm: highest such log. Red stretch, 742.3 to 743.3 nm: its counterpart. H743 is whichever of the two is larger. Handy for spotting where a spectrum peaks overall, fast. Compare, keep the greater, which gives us 0.843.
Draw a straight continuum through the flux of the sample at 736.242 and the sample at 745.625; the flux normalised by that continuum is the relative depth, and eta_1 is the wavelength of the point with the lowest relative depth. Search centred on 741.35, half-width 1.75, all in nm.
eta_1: 742.370 nm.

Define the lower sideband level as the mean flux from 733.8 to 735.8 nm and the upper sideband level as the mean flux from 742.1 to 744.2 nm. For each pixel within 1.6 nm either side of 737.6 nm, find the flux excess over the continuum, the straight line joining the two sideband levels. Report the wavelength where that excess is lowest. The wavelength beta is 736.412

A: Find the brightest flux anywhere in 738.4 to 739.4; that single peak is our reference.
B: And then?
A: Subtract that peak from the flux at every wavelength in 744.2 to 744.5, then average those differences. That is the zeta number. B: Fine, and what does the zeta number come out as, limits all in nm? 0.39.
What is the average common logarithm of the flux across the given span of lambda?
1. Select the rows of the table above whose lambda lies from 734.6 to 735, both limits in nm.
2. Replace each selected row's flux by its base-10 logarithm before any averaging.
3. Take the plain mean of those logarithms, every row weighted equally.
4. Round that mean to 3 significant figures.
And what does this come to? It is 0.779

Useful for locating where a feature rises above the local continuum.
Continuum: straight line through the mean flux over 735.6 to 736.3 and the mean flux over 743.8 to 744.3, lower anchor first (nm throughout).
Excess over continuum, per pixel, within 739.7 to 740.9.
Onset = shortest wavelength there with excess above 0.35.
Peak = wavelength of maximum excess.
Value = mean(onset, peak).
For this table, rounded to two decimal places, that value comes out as 740.32 nm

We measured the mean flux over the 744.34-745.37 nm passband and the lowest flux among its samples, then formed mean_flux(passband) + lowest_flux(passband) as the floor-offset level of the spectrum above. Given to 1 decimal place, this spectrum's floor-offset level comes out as 12.9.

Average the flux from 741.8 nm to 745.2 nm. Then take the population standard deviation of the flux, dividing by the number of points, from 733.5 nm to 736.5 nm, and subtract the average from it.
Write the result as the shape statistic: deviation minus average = -6.18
